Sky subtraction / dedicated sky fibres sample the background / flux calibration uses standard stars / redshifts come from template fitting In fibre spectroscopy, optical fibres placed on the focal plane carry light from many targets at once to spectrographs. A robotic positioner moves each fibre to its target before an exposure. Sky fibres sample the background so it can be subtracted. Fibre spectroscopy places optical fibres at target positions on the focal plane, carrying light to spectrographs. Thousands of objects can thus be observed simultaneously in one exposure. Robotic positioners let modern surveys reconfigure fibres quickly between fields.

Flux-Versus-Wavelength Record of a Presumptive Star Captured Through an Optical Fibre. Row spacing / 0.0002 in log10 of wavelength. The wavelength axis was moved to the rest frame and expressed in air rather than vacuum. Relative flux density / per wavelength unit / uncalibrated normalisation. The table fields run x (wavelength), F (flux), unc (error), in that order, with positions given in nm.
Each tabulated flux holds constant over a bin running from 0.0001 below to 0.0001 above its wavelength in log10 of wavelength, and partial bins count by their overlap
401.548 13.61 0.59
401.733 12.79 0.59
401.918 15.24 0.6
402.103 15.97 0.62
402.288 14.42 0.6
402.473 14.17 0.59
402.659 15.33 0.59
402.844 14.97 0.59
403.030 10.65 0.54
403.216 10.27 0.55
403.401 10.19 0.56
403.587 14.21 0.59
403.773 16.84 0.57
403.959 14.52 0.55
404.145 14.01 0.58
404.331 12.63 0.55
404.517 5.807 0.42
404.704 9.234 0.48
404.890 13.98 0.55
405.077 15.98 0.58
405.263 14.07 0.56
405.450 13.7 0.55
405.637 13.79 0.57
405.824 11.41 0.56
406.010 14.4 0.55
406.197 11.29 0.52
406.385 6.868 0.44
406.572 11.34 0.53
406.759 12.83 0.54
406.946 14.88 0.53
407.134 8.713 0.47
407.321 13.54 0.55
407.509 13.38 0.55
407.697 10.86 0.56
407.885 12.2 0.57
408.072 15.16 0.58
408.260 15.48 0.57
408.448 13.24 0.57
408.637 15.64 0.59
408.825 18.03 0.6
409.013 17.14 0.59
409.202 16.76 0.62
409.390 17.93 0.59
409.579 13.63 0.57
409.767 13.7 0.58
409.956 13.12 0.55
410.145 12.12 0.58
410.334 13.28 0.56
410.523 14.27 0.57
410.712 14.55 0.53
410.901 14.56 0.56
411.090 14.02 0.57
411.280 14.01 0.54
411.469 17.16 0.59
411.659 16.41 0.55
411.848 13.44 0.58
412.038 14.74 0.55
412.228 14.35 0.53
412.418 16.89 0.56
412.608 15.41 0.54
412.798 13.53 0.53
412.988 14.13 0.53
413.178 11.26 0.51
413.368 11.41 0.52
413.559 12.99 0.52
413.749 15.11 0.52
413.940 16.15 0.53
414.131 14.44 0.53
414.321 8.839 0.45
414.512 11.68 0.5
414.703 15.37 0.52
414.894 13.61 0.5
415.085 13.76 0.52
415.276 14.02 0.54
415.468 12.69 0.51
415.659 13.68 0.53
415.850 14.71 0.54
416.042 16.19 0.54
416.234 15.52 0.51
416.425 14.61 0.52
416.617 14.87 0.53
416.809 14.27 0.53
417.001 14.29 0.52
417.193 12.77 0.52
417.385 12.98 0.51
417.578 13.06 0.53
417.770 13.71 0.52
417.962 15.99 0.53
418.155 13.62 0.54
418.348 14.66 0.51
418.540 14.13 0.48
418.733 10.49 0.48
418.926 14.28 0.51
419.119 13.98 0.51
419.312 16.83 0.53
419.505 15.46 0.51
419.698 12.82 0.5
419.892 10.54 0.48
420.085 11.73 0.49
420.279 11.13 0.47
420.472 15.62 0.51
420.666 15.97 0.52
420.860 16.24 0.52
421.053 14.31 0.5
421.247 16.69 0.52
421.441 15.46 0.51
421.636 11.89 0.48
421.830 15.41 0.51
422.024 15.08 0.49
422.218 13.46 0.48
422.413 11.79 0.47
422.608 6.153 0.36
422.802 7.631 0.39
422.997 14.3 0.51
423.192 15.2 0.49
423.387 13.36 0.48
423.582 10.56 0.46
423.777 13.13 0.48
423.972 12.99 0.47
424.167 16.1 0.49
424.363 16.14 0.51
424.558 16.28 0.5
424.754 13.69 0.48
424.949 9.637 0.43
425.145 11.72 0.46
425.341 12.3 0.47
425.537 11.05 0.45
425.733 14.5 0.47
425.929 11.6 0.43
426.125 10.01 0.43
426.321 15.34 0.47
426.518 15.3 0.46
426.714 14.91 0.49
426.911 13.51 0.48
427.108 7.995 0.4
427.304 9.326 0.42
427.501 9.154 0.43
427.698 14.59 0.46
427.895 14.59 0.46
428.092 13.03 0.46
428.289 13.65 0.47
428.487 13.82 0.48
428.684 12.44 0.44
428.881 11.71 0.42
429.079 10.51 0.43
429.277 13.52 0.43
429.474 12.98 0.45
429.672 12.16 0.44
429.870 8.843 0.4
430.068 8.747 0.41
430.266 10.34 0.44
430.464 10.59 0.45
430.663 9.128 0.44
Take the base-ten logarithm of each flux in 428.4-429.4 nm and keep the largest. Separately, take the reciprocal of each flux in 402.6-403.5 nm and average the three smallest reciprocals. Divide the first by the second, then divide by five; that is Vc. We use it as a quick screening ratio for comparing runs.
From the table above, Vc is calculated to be 3.03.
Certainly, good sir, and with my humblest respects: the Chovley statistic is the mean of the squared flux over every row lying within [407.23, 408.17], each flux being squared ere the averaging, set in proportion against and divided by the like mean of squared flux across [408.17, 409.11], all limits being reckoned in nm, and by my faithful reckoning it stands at 0.67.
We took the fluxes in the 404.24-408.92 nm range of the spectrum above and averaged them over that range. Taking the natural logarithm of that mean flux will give 2.54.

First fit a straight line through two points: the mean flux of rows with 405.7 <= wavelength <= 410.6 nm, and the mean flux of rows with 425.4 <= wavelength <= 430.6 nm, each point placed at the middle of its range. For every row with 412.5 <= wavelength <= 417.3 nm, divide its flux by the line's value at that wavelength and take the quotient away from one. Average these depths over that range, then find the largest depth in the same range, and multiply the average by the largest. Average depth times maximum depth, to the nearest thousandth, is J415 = -0.020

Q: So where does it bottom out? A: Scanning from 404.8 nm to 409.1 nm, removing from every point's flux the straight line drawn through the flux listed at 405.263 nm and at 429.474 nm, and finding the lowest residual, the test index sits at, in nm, 406.385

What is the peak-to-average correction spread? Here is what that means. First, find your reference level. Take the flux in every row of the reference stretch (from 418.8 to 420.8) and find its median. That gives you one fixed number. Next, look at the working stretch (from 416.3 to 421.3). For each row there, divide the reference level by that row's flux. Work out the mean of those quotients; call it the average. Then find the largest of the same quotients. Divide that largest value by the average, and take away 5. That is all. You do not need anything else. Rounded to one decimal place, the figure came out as -3.7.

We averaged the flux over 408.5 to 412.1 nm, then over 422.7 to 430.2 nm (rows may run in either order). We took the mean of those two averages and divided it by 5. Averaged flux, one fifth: 2.75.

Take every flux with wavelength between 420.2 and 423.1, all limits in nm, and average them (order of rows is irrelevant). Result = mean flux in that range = 13.4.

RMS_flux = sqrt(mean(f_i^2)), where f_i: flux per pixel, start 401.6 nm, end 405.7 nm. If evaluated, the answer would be 13.5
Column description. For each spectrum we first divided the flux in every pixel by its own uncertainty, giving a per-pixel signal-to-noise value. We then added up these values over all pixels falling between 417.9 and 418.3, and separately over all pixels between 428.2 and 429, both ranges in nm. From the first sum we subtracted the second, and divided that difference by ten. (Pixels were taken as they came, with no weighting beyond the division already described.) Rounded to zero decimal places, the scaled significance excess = -6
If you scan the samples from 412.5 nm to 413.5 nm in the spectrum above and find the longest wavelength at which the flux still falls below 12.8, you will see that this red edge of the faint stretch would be 413.368 nm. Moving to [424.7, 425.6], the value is 425.537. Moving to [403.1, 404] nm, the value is 403.401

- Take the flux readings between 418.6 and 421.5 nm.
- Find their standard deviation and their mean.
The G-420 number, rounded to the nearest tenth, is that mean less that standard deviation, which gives 11.9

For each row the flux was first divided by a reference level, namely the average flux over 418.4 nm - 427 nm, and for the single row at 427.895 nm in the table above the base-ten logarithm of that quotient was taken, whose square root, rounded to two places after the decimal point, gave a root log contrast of 0.19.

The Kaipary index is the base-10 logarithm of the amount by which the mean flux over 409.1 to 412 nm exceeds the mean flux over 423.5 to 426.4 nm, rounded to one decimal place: 0.2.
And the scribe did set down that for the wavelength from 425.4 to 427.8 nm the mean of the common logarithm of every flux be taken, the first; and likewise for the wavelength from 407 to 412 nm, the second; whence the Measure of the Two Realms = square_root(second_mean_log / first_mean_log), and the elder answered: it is 1.033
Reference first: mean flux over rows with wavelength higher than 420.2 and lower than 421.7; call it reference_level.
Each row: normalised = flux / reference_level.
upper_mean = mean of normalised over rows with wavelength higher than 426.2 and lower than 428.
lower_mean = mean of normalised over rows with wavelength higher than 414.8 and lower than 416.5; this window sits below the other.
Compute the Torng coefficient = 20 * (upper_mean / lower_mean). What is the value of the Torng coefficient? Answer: 17.8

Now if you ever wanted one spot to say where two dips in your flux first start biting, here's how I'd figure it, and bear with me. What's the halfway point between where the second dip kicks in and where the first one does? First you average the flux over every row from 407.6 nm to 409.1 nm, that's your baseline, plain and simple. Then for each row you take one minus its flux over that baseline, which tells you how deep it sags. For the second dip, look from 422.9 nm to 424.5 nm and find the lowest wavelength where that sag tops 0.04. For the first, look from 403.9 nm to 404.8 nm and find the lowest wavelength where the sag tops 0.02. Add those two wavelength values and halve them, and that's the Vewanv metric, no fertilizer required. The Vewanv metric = 413.77 nm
